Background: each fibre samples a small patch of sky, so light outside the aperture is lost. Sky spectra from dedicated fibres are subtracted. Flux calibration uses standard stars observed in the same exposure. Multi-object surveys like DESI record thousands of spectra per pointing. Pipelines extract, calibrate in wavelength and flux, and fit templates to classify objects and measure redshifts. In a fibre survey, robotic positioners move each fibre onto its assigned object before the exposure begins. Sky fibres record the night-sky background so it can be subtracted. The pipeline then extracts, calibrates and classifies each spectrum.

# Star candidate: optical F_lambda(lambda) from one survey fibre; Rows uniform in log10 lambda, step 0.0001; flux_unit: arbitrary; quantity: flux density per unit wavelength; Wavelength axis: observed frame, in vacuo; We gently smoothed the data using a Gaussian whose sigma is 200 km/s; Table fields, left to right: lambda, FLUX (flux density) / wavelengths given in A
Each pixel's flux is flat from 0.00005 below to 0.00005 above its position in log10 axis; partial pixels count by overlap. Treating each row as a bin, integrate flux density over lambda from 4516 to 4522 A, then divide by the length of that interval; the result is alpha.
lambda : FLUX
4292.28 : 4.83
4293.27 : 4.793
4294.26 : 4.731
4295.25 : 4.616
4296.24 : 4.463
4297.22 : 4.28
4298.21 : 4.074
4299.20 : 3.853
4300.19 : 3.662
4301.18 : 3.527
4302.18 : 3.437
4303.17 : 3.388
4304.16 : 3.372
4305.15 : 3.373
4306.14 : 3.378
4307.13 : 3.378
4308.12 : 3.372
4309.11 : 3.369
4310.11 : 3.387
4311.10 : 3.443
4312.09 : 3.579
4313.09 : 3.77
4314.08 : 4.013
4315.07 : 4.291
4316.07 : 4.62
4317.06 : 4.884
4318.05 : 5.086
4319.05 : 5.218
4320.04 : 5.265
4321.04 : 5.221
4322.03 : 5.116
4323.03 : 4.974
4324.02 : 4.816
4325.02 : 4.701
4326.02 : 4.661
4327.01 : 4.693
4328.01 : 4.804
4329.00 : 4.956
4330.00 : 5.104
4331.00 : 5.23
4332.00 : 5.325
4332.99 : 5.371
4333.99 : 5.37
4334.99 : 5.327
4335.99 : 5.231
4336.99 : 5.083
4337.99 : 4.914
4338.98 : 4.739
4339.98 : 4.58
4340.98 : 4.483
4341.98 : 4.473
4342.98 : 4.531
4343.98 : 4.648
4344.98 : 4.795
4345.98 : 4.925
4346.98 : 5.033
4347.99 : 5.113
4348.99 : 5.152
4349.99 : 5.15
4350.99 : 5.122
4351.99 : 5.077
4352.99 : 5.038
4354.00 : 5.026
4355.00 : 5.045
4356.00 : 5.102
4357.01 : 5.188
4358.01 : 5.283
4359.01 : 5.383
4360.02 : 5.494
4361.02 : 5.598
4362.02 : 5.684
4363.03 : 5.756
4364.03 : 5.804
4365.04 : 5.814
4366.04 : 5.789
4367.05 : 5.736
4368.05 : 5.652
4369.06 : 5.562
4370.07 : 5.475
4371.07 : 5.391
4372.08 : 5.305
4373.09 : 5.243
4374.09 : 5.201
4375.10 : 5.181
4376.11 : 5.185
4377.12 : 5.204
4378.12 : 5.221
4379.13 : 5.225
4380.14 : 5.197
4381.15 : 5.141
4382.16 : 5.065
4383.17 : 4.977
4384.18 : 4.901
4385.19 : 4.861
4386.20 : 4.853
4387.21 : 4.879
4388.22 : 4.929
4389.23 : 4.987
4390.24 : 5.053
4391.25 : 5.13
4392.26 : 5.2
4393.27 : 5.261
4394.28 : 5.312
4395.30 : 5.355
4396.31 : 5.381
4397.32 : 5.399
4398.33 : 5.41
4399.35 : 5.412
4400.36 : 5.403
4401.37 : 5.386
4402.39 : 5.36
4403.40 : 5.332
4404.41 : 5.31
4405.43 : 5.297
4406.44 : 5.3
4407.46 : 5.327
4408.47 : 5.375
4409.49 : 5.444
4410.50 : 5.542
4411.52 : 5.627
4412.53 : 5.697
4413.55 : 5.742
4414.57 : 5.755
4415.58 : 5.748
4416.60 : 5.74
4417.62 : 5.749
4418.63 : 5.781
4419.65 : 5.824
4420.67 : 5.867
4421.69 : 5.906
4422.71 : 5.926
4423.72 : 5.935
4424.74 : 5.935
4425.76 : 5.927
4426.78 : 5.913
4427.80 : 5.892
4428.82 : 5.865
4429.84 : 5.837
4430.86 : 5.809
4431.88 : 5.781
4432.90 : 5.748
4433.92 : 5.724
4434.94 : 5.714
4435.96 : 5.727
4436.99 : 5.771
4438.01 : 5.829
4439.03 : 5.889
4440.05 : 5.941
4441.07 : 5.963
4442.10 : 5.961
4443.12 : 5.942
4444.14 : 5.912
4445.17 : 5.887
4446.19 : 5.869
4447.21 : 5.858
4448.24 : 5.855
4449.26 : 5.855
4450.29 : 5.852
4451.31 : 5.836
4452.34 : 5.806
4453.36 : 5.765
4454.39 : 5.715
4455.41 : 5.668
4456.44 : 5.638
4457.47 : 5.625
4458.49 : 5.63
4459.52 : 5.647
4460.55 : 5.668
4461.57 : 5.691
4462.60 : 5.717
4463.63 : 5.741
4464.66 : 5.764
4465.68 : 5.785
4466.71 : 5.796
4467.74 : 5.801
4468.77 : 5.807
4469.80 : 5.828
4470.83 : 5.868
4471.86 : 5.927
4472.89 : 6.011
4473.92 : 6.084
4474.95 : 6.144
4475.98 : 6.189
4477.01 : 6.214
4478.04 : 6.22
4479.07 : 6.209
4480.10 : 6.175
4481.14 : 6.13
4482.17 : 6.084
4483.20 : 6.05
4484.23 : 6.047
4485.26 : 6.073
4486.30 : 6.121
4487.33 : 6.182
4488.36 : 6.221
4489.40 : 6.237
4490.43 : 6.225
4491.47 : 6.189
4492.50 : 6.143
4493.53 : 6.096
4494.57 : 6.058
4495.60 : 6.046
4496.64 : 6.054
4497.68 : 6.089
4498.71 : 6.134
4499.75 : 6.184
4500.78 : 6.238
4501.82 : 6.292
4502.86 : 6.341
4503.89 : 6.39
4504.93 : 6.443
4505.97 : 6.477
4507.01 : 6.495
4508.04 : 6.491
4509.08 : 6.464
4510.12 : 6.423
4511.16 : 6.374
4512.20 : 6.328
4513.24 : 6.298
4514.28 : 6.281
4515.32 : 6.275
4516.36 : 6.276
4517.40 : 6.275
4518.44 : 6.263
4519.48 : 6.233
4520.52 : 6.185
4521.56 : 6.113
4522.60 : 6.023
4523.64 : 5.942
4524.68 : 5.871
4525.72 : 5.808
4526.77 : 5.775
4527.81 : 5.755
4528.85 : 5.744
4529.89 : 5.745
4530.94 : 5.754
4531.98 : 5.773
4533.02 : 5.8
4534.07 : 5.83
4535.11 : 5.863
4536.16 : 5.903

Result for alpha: 6.2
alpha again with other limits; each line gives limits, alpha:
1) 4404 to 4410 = 5.3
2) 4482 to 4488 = 6.1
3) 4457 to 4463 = 5.7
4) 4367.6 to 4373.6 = 5.4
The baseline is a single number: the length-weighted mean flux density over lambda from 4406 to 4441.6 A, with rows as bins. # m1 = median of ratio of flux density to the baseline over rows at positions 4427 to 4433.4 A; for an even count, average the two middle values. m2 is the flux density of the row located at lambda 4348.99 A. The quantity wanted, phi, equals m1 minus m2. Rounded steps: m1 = 1.01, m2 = 5.152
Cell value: -4.1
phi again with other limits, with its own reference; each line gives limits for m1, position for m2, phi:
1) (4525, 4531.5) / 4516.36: -5.3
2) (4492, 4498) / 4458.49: -4.6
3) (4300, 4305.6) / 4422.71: -5.3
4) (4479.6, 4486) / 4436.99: -4.7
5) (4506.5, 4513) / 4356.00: -4.0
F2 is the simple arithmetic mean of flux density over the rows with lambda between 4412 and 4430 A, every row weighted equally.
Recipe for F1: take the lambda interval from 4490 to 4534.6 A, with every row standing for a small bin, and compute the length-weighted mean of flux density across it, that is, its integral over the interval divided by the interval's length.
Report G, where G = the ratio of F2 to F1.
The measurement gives 0.951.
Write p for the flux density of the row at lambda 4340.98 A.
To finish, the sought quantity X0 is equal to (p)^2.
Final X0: 20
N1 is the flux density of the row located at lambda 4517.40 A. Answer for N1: 6.275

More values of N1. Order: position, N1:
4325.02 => 4.701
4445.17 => 5.887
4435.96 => 5.727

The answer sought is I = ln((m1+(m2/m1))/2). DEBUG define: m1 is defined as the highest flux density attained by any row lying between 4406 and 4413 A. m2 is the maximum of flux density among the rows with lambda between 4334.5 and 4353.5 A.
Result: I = 1.20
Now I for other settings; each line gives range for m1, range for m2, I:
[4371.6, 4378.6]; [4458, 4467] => 1.16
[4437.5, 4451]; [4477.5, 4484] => 1.25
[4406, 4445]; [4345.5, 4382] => 1.24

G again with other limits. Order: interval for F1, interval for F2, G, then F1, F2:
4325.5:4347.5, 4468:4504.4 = 1.244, 4.92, 6.1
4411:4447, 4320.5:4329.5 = 0.837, 5.83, 4.9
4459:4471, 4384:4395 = 0.875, 5.75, 5.0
